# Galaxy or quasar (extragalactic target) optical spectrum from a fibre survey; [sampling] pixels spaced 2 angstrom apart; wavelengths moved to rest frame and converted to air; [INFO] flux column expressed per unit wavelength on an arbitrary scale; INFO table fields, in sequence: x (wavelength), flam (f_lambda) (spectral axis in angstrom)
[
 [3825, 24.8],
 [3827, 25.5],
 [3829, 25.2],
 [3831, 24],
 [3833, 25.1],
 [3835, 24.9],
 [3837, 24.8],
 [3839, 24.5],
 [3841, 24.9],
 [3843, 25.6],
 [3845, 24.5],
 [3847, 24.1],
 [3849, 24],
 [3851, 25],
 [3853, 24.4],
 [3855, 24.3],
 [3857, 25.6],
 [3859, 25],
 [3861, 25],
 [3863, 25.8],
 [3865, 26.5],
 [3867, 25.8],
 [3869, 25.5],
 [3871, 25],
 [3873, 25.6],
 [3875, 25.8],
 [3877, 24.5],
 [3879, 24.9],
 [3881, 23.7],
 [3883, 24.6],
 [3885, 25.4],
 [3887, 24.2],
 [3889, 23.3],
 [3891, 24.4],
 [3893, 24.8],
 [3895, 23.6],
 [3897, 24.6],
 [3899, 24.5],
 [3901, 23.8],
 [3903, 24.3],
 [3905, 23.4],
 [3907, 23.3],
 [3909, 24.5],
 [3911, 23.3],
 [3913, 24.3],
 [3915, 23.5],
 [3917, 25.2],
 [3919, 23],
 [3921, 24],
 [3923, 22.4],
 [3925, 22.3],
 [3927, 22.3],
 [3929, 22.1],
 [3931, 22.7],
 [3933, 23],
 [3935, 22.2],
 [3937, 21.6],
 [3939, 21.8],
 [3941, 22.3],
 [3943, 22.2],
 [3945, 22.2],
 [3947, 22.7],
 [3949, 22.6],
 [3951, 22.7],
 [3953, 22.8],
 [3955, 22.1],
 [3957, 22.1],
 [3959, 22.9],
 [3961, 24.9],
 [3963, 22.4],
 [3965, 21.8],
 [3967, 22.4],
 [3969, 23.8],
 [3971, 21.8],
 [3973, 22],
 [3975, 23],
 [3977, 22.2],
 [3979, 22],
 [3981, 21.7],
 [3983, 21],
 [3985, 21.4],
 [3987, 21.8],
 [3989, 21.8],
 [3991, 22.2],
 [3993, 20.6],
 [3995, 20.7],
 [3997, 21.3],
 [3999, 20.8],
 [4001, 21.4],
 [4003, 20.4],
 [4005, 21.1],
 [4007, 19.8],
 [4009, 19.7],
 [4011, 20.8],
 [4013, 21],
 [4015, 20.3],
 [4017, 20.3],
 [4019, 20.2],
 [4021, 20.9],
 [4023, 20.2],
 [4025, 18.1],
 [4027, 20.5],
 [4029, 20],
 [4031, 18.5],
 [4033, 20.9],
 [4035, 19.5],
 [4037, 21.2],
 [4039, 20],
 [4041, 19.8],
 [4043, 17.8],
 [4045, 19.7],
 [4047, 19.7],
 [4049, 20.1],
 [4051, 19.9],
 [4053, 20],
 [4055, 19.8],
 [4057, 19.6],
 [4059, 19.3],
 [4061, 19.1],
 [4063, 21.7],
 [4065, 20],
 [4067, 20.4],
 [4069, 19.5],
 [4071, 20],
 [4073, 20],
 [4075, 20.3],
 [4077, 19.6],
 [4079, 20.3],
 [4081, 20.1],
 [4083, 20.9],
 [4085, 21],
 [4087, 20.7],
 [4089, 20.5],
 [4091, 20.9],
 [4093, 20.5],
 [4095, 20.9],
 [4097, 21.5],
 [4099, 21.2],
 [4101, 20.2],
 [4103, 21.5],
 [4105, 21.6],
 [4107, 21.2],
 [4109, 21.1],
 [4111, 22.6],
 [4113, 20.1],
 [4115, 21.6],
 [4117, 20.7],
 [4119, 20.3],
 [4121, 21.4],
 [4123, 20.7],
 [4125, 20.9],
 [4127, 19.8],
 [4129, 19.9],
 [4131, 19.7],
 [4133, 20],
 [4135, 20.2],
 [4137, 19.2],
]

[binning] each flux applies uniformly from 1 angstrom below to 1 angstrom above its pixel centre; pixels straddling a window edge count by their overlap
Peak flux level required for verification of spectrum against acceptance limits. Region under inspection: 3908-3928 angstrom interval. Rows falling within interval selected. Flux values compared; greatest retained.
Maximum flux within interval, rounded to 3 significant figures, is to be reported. 25.2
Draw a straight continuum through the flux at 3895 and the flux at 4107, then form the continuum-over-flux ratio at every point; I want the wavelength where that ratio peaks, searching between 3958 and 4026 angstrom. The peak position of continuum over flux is 4025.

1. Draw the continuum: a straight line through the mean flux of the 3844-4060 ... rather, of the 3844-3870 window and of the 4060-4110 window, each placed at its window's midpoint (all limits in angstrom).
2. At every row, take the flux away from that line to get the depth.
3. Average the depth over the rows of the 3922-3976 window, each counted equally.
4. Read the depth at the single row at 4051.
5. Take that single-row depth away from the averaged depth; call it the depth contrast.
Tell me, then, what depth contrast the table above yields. -0.6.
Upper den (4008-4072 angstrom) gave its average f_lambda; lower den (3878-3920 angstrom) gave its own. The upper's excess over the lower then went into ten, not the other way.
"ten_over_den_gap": -2.4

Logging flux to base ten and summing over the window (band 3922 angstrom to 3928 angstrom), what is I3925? 4.05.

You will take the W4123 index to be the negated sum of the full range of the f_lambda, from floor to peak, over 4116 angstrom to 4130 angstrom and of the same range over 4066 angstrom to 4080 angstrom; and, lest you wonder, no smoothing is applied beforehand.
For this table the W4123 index -2.50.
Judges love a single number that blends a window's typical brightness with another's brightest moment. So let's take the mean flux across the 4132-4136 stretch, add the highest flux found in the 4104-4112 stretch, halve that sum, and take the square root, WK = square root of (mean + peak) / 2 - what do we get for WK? 4.62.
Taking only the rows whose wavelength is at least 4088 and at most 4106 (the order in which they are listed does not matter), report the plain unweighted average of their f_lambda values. 21.0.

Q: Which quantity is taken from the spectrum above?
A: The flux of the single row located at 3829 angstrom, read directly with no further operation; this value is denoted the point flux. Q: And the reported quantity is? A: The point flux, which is 25.2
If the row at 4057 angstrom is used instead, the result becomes 19.6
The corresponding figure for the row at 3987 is 21.8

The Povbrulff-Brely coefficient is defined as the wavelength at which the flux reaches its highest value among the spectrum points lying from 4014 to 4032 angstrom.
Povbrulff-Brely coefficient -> 4021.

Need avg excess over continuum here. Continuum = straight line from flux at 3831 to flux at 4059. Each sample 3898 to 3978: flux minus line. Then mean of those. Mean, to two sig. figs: 1.1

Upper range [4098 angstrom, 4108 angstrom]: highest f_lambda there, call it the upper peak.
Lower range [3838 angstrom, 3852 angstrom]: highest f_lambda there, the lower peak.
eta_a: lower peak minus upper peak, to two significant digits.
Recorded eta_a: 4.0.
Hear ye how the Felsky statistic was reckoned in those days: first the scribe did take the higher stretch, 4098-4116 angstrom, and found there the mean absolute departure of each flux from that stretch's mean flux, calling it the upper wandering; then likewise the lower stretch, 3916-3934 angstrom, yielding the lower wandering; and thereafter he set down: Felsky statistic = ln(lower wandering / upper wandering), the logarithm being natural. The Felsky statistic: 0.3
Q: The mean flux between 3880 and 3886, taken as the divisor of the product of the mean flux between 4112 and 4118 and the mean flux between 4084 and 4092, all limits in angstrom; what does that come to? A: 17.6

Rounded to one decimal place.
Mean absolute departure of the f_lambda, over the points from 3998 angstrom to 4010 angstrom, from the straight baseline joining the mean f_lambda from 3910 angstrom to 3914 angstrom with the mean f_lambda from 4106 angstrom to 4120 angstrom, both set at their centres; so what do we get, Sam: 2.0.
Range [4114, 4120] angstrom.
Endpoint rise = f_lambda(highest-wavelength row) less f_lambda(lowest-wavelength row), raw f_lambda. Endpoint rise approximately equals -1.3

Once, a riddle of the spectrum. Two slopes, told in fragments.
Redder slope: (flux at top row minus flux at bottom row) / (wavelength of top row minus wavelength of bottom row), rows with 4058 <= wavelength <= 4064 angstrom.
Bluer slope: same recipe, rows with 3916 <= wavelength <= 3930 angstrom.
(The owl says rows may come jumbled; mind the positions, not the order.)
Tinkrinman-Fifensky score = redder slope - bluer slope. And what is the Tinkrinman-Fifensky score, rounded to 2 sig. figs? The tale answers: 0.86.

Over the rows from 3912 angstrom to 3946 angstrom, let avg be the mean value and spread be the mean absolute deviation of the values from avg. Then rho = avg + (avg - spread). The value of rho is 44.8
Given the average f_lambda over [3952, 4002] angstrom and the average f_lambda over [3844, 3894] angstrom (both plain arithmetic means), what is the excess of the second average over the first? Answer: 2.8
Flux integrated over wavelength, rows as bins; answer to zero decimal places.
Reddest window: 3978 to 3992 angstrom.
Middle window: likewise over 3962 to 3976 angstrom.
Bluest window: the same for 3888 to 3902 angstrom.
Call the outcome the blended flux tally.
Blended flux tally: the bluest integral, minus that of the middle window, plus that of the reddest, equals 327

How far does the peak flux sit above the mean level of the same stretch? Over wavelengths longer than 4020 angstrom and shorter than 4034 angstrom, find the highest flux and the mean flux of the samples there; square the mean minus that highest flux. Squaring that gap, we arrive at 1.06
